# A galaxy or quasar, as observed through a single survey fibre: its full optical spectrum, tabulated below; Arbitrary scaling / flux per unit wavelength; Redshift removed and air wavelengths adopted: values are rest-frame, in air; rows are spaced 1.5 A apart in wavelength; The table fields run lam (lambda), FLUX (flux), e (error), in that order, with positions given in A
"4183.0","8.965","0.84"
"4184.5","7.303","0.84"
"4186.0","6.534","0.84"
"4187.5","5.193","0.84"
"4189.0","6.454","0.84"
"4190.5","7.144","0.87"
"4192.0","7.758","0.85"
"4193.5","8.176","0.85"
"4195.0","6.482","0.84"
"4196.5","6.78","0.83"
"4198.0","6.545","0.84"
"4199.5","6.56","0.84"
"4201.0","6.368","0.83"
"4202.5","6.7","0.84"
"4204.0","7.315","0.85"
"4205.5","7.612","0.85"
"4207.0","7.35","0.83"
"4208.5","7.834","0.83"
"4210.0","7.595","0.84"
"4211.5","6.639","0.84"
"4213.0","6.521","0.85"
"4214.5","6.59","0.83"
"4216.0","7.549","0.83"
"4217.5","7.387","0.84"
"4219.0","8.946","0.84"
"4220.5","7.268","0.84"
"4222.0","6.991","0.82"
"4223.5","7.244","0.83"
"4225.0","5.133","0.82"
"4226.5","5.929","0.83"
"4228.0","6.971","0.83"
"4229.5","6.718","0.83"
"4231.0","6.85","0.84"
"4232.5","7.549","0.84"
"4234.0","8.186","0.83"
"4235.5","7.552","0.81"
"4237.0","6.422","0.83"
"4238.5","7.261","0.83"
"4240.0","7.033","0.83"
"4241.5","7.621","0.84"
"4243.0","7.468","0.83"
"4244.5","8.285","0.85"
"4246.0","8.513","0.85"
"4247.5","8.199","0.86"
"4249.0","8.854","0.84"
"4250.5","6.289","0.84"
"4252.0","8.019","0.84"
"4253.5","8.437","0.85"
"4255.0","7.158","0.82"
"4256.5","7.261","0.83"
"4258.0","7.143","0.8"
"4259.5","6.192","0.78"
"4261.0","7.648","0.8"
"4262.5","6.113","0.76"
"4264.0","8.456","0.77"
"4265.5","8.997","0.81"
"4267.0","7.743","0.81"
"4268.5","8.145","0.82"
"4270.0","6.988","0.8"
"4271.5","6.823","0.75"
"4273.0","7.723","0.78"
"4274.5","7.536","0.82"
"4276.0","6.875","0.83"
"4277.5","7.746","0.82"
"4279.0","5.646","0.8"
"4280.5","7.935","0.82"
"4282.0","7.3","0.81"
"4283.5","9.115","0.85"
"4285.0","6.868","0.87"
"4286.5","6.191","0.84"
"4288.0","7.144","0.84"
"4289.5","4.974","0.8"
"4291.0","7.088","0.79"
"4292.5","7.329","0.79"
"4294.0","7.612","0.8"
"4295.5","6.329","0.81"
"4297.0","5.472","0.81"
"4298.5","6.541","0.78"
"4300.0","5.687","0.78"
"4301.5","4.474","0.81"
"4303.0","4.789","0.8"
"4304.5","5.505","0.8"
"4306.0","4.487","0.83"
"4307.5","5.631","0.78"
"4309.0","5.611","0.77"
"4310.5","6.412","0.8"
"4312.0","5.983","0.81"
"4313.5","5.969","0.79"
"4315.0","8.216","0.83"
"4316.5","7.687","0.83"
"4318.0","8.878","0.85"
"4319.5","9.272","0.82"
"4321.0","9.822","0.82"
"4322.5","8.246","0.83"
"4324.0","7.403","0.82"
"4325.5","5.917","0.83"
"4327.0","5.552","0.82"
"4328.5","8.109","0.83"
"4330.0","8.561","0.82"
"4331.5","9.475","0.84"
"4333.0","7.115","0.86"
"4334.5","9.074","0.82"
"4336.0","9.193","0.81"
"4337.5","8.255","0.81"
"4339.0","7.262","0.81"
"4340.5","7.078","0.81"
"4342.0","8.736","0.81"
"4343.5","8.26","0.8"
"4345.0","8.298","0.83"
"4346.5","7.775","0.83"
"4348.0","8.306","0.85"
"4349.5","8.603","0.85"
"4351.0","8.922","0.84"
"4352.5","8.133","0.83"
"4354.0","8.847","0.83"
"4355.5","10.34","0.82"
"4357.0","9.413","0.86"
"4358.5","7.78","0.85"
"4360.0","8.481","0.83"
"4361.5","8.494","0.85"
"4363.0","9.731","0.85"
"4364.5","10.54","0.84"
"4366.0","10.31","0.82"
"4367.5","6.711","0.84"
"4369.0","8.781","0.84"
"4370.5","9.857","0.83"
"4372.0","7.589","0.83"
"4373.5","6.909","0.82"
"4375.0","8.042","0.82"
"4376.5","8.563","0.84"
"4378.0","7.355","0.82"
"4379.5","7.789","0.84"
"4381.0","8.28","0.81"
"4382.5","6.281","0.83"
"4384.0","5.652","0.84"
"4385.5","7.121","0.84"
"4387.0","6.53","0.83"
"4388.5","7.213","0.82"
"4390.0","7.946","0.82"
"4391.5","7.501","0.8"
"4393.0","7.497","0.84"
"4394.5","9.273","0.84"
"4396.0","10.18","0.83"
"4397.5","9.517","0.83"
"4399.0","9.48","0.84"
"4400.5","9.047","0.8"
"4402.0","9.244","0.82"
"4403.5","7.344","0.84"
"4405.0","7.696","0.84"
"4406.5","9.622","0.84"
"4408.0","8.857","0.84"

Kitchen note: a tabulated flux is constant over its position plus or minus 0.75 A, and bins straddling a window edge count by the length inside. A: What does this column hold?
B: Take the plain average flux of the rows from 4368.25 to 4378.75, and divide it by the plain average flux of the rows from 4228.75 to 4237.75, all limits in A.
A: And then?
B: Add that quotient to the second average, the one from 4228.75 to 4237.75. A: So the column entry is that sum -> 8.34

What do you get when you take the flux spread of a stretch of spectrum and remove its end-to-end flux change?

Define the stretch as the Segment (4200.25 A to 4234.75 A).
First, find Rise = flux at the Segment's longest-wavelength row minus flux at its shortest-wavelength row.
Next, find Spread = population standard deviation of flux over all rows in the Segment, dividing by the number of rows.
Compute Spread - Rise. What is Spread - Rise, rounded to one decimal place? -1.1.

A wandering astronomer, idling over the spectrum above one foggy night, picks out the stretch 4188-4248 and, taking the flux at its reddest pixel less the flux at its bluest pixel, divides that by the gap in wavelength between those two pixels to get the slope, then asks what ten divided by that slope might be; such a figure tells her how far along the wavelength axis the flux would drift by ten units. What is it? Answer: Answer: 335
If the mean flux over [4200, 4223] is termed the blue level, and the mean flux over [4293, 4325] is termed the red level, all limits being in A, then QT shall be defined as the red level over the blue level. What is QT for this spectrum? 0.92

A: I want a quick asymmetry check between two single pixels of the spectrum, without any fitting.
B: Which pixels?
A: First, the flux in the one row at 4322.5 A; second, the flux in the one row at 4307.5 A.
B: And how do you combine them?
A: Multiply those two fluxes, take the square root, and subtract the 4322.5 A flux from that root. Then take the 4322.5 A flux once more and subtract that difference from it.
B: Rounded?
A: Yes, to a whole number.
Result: 10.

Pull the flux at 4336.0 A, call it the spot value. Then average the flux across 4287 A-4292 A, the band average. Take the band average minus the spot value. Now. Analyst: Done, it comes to -3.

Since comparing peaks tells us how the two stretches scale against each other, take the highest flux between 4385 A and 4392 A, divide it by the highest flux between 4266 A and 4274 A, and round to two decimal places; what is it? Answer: 0.98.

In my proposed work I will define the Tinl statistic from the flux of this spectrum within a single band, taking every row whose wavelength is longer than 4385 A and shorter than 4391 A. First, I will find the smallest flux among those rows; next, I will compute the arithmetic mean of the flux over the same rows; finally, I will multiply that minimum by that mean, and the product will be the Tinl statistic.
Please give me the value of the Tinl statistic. 47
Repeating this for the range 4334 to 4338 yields 73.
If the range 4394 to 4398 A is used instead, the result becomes 90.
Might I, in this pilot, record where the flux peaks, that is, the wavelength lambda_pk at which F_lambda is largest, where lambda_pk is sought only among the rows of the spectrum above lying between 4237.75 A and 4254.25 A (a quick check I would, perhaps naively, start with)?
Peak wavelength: 4249.0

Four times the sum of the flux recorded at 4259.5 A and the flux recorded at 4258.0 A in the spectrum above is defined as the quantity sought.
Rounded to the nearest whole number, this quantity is 53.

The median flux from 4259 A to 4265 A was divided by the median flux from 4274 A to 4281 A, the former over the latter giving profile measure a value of 0.92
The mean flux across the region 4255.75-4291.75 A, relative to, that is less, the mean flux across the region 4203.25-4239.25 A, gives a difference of 0.1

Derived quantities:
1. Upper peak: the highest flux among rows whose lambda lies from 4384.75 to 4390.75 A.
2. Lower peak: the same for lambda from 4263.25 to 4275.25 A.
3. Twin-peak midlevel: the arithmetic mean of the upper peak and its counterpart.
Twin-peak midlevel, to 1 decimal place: 8.5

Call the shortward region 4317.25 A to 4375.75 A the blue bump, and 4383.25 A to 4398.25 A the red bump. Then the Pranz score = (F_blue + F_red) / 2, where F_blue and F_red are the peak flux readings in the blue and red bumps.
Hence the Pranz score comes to 10.4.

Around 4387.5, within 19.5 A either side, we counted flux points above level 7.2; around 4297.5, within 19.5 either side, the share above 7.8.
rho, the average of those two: 10.6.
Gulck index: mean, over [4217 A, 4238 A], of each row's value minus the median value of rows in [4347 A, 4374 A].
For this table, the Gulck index -1.6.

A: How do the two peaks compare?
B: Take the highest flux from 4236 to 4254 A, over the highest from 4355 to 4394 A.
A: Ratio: 0.84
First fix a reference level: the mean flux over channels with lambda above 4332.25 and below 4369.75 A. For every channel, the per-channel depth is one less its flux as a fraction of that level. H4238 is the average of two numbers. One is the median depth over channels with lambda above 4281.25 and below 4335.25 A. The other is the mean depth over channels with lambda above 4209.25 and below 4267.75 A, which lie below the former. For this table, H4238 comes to 0.16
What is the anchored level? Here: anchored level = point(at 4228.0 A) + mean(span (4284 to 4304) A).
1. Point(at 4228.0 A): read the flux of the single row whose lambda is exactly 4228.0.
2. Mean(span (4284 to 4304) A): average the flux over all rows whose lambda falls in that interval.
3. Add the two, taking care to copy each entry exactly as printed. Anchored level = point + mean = 13.2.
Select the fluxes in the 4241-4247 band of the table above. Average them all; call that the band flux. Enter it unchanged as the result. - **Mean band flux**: 8.0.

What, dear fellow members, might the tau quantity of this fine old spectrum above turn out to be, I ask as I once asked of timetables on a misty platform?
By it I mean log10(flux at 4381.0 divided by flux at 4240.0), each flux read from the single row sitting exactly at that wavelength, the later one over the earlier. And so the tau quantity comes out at 0.071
